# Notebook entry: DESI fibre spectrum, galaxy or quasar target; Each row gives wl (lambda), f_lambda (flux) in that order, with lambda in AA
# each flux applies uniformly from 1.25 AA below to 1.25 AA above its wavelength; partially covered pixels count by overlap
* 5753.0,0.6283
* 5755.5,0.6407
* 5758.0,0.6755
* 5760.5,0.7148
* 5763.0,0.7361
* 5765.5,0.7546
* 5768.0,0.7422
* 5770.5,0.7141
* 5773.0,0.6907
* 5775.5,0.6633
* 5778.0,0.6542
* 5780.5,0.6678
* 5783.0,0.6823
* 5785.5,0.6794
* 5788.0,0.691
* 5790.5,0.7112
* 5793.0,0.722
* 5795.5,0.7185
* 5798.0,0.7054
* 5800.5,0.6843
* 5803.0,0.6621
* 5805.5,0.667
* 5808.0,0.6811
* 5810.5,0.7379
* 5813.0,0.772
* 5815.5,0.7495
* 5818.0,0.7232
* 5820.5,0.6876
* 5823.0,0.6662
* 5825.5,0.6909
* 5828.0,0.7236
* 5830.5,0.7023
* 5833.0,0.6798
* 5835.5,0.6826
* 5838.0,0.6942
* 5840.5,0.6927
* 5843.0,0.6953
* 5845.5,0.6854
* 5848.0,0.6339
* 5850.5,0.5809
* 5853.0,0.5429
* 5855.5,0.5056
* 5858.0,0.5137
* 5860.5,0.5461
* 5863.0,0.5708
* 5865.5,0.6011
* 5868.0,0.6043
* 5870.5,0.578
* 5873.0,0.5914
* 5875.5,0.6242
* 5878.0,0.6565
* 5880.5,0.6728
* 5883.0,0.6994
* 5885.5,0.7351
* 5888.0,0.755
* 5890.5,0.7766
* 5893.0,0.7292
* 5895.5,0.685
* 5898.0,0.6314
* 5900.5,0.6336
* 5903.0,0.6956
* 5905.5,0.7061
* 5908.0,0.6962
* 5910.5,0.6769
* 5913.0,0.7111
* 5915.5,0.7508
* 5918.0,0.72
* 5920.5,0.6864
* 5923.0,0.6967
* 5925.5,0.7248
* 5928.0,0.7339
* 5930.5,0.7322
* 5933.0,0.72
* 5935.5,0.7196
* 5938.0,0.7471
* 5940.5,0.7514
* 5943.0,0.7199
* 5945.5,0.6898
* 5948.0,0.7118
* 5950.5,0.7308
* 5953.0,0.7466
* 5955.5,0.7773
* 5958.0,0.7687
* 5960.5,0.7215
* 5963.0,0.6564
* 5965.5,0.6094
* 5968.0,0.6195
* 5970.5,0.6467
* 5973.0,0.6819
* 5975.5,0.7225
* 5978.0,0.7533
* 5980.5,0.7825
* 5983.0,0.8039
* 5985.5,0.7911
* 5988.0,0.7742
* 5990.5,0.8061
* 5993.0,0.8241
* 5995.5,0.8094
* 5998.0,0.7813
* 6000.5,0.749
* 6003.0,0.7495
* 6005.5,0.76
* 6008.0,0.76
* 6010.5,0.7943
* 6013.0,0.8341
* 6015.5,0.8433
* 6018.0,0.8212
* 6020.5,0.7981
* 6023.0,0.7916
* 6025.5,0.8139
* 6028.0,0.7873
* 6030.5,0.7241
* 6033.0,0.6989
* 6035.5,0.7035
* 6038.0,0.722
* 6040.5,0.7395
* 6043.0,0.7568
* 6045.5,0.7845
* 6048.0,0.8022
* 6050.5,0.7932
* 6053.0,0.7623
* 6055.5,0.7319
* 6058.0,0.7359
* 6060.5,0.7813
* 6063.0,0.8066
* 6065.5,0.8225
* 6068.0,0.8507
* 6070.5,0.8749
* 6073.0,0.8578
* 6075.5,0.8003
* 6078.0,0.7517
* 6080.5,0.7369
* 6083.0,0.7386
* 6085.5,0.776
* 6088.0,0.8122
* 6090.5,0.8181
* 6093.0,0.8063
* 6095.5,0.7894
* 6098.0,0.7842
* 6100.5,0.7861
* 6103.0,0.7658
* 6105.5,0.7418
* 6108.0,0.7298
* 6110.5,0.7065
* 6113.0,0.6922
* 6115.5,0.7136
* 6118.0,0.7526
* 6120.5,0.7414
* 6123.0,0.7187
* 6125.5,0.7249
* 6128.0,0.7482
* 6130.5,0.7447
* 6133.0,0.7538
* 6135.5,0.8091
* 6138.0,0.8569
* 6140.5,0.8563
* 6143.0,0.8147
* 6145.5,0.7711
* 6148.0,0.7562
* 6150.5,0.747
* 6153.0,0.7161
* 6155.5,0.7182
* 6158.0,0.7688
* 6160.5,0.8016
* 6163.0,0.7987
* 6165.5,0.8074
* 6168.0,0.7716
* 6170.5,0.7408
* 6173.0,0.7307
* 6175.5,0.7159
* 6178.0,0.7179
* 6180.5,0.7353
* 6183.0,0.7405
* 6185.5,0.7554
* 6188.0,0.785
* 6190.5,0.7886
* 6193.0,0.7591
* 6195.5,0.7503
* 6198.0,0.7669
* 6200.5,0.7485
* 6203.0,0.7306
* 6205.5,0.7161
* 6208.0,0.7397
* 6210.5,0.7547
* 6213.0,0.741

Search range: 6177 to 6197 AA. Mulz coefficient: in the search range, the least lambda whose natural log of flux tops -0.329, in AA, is 6180.5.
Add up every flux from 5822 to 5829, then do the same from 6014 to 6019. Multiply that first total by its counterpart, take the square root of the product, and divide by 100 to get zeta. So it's 0.019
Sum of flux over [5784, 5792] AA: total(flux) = 2.08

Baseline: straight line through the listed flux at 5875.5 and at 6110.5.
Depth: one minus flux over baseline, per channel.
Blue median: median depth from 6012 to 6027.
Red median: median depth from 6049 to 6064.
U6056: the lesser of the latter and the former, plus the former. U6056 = -0.42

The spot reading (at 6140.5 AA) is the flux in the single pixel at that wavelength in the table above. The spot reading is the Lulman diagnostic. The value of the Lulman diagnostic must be 0.8563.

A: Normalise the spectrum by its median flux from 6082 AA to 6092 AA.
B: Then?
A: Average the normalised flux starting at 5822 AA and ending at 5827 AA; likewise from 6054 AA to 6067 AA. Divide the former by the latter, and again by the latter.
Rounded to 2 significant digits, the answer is 0.90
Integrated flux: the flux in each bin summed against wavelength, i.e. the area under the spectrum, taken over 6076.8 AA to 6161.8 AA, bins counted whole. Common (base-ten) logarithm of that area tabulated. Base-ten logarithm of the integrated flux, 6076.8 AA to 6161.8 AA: 1.8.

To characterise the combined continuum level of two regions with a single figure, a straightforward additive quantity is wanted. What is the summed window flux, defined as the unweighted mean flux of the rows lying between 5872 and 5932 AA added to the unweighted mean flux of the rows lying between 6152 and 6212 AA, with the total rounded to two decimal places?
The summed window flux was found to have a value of 1.45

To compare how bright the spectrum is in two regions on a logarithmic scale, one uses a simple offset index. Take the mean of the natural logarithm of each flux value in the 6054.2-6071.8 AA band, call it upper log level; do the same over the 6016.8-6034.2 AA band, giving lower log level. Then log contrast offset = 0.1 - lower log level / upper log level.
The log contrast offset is -1.03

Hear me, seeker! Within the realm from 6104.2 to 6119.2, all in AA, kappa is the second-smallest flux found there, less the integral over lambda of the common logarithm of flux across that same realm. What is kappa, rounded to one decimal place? 2.8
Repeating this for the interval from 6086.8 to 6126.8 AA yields 5.6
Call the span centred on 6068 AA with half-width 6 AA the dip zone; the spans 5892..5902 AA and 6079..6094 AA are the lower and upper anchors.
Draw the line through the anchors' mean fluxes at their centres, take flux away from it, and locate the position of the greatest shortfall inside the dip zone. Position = 6063.0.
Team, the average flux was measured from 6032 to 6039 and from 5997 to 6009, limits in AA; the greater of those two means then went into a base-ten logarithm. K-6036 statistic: -0.119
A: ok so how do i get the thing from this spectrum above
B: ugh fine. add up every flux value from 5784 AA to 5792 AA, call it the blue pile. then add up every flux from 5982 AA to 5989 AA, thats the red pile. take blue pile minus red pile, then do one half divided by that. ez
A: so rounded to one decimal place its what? -1.7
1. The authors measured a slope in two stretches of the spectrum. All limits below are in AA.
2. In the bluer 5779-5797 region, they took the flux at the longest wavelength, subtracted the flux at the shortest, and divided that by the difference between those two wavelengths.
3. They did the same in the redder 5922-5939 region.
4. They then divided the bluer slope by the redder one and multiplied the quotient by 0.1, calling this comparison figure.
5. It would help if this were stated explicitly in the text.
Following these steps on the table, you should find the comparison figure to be 0.10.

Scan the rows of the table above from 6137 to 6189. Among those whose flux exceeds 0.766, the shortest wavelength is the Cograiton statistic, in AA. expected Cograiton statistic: 6138.0 AA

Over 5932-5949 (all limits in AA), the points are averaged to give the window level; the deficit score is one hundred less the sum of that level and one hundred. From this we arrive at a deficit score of -0.723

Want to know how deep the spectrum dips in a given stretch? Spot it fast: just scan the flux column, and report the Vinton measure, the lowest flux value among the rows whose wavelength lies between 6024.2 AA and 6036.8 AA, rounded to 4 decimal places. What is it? 0.6989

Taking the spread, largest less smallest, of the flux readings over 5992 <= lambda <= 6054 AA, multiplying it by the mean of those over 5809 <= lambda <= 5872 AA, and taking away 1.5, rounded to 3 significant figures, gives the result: -1.41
